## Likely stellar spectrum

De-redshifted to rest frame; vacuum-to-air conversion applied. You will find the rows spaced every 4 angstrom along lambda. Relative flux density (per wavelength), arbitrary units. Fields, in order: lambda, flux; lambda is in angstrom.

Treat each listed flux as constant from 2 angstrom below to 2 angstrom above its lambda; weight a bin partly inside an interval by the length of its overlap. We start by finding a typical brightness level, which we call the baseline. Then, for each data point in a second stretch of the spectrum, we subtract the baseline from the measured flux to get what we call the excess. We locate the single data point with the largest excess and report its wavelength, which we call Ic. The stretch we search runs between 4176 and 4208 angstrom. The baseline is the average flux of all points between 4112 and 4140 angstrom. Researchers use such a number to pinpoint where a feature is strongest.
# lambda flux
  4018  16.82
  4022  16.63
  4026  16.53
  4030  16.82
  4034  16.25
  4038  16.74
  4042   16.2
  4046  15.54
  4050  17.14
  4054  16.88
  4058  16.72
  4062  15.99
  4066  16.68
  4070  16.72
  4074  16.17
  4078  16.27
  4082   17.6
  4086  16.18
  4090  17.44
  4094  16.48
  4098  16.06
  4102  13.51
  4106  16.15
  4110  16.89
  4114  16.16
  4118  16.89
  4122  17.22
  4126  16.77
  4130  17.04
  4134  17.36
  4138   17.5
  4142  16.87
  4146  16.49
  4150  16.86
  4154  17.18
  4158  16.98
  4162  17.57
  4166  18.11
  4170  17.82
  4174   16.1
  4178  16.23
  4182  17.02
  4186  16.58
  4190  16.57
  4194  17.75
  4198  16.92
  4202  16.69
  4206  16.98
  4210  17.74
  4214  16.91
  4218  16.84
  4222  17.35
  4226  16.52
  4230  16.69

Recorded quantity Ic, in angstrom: 4194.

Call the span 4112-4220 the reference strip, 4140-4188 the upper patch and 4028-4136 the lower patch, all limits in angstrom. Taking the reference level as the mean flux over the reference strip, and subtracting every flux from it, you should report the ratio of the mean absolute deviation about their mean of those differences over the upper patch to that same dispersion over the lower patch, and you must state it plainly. 0.9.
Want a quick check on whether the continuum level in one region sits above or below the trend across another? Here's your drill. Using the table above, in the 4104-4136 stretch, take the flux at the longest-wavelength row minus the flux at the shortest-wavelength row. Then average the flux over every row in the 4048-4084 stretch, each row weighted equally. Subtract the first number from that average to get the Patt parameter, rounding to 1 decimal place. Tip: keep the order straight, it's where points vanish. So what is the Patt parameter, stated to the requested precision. 15.5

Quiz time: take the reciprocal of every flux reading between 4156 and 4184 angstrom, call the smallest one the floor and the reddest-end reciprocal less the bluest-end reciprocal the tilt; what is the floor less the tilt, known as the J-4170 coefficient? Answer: 0.0554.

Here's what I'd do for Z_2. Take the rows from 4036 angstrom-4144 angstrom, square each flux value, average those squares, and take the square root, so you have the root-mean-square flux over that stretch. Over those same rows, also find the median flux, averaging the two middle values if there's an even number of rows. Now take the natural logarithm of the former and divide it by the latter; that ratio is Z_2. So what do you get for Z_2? 0.168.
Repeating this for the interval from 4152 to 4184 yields 0.166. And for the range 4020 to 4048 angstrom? 0.169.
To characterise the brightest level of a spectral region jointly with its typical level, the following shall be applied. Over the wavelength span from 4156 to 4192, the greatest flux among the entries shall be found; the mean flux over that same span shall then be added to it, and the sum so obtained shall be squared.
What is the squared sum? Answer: 1233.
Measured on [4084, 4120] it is 1131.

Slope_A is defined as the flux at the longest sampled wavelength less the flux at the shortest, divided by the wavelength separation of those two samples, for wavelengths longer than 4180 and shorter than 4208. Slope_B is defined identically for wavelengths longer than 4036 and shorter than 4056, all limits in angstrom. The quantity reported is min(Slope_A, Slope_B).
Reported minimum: 0.00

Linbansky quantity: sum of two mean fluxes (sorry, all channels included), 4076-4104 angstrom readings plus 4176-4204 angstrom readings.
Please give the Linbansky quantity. 33.0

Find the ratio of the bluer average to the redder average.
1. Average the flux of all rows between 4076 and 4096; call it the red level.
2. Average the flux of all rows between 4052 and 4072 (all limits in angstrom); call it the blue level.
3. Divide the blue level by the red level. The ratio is 0.99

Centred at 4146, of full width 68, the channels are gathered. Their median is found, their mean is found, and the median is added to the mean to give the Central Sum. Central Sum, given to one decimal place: 34.0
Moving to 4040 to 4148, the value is 33.3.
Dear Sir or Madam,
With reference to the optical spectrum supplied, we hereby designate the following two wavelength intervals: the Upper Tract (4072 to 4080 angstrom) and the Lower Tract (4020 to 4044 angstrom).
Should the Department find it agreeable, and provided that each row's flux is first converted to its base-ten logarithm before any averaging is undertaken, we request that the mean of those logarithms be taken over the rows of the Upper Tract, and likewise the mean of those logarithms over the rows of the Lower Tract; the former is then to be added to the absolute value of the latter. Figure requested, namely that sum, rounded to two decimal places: 2.43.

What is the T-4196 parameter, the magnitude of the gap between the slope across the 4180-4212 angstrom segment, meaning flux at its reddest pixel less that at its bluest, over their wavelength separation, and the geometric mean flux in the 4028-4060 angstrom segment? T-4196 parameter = 16.5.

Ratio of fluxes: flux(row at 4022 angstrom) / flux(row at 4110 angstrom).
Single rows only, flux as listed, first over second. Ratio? 0.98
